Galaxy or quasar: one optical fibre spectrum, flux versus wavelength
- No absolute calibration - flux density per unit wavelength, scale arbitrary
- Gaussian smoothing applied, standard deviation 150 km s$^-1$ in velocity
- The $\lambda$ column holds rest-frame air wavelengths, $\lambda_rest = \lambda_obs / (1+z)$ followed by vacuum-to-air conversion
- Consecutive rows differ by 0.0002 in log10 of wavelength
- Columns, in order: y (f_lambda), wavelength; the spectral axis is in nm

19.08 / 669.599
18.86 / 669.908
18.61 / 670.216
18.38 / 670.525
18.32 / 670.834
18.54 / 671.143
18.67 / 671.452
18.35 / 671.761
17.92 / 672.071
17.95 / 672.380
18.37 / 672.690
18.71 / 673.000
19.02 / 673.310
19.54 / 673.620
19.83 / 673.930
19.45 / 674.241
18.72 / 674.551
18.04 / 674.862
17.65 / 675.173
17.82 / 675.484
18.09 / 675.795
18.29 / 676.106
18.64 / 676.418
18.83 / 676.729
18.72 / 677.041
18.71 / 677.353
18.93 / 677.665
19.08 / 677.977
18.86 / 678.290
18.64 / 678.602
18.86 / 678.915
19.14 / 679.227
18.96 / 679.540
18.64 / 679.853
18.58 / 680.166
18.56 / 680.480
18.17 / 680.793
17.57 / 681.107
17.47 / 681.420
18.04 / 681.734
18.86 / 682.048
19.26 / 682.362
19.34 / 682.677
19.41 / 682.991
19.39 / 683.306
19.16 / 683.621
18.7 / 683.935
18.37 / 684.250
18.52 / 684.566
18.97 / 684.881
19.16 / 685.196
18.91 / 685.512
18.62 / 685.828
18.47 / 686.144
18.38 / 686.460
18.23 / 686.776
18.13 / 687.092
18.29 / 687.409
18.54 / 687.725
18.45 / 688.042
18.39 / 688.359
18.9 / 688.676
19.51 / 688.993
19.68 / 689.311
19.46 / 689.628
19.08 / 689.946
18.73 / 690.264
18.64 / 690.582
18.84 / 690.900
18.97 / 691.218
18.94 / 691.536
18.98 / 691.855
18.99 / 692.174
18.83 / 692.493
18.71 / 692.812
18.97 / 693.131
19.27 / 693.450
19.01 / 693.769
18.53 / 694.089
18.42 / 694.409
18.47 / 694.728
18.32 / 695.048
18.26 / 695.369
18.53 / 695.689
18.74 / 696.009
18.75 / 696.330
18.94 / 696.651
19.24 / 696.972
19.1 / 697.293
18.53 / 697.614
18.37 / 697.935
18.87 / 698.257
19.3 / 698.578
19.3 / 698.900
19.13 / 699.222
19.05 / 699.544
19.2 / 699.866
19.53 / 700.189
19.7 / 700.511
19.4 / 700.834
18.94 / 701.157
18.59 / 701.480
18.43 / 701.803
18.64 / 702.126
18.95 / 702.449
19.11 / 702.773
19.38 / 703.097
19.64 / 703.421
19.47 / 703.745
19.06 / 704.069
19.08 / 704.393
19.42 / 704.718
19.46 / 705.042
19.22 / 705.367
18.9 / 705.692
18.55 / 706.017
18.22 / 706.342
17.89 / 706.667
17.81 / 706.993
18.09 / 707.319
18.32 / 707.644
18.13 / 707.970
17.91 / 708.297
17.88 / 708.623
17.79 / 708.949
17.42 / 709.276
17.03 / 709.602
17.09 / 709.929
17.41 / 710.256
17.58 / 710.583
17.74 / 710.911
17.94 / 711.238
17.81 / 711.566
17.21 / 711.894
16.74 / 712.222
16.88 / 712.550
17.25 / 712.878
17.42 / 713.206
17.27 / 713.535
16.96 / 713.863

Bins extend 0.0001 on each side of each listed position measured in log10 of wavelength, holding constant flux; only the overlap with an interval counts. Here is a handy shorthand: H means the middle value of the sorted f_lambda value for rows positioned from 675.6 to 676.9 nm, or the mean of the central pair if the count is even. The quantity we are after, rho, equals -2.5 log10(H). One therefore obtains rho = -3.17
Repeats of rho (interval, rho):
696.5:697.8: -3.20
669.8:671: -3.17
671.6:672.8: -3.15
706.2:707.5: -3.14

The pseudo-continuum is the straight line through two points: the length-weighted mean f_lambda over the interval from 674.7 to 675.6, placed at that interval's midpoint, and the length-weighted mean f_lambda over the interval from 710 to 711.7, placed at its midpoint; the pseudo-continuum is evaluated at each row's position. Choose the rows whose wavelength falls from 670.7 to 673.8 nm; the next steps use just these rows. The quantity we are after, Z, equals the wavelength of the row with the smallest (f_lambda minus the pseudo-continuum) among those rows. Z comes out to 672.071 nm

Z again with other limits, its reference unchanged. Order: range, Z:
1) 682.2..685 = 684.250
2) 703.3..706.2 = 706.017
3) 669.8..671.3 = 670.834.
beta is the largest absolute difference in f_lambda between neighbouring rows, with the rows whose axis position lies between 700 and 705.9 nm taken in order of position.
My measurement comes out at 0.46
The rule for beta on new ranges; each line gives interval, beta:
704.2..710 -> 0.39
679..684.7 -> 0.82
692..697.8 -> 0.57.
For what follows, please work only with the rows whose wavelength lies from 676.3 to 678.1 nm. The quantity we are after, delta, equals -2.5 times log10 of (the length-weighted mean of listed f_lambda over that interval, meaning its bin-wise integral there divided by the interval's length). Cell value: -3.19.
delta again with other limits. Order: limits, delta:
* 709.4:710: -3.08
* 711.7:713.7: -3.09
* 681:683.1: -3.17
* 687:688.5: -3.16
